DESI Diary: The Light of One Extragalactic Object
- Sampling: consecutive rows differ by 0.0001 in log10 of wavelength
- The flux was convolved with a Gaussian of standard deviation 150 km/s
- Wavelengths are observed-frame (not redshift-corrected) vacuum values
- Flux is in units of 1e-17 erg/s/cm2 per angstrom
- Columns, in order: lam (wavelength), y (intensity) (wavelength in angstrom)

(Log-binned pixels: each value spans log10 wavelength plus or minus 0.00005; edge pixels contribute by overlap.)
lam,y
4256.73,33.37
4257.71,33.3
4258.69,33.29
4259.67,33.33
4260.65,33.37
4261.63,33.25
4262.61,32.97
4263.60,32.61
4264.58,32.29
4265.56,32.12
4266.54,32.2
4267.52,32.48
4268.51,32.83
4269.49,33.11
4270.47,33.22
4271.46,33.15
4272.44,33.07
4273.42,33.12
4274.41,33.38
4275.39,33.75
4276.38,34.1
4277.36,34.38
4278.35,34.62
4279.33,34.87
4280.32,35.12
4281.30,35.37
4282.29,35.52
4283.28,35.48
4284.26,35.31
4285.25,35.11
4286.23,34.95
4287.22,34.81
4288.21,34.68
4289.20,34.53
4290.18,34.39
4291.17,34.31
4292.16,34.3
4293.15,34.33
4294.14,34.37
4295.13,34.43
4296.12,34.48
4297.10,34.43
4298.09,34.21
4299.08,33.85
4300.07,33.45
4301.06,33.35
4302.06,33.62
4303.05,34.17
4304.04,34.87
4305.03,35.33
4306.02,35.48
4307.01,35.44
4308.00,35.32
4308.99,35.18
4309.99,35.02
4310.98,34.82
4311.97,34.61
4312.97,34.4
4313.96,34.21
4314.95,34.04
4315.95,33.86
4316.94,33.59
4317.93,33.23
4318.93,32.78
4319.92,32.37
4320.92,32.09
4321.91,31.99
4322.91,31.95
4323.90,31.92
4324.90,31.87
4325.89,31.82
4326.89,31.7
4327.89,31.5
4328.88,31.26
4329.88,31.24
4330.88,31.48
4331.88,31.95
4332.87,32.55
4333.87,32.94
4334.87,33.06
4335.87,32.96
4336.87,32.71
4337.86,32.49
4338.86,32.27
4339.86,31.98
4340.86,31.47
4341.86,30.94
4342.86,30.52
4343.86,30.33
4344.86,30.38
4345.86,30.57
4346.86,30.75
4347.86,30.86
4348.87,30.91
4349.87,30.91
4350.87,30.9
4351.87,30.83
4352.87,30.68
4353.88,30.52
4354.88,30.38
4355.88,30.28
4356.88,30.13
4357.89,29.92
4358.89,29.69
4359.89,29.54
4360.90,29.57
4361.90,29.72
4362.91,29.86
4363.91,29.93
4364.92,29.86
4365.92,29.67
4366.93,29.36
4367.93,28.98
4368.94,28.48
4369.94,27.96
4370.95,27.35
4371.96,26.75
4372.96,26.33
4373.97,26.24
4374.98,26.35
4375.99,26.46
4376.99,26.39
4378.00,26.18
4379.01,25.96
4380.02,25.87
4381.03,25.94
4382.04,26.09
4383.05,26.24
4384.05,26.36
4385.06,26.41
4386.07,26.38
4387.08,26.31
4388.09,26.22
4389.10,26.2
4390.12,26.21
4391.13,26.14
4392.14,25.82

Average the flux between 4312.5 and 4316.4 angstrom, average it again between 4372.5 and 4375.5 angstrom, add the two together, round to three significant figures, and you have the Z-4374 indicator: 60.4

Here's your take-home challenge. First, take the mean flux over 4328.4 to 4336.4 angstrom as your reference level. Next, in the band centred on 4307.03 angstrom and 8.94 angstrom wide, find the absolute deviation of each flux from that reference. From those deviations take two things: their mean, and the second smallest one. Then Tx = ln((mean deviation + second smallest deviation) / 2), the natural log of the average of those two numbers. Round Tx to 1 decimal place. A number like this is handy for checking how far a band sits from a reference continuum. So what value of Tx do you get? 1.0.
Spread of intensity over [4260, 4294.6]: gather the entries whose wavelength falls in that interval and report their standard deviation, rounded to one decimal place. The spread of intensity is 1.0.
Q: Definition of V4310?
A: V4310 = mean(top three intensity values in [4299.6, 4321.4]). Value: 35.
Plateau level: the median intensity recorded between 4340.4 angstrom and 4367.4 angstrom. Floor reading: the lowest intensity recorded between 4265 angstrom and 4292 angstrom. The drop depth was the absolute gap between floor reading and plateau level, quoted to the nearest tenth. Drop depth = 1.7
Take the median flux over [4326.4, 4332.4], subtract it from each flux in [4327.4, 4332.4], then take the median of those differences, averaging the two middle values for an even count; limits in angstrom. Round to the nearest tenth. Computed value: 0.0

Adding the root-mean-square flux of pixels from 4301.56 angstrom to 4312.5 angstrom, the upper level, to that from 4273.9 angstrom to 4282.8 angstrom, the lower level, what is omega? 69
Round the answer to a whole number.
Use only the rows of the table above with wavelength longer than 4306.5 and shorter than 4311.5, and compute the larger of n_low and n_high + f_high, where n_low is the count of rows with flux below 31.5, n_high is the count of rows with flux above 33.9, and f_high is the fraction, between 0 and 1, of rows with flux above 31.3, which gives 6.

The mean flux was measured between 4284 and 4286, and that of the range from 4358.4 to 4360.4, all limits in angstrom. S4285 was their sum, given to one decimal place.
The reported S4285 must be 64.8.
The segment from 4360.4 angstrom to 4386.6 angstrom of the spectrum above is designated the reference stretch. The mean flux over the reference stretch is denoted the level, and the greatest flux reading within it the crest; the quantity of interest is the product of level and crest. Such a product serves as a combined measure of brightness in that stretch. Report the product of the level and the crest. 823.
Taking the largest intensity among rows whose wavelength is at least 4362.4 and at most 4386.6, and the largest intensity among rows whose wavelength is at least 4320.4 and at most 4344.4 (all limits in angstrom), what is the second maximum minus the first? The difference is 3.1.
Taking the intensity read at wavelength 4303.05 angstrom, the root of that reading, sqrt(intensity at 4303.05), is 5.85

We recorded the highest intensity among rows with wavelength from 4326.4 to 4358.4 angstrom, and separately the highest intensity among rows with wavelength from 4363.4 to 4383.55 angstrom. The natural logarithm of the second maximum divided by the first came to -0.10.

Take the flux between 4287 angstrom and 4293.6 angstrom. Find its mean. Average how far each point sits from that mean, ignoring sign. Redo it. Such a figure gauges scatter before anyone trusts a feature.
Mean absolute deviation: 0.17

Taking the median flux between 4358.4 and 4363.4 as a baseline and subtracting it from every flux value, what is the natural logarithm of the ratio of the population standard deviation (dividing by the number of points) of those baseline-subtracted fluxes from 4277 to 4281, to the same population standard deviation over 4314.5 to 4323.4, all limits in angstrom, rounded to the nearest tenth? -1.0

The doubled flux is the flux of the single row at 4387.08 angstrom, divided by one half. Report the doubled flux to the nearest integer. 53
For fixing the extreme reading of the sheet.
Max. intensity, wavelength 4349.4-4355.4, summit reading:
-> 30.91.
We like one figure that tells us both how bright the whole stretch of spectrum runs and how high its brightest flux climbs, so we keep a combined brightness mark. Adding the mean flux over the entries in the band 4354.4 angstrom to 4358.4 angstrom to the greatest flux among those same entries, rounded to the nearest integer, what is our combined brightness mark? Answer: 61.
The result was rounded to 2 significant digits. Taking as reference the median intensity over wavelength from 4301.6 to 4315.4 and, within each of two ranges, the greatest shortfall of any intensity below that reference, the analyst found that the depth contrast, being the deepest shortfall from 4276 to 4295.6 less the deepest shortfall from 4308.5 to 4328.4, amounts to -2.6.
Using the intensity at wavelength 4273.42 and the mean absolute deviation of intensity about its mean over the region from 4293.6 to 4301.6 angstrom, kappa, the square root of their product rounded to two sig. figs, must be 3.6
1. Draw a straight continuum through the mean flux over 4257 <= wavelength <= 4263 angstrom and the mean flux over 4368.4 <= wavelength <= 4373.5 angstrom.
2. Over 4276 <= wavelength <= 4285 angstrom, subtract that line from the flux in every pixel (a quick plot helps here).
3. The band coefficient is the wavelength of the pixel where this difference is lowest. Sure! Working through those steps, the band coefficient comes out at 4276.38 angstrom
